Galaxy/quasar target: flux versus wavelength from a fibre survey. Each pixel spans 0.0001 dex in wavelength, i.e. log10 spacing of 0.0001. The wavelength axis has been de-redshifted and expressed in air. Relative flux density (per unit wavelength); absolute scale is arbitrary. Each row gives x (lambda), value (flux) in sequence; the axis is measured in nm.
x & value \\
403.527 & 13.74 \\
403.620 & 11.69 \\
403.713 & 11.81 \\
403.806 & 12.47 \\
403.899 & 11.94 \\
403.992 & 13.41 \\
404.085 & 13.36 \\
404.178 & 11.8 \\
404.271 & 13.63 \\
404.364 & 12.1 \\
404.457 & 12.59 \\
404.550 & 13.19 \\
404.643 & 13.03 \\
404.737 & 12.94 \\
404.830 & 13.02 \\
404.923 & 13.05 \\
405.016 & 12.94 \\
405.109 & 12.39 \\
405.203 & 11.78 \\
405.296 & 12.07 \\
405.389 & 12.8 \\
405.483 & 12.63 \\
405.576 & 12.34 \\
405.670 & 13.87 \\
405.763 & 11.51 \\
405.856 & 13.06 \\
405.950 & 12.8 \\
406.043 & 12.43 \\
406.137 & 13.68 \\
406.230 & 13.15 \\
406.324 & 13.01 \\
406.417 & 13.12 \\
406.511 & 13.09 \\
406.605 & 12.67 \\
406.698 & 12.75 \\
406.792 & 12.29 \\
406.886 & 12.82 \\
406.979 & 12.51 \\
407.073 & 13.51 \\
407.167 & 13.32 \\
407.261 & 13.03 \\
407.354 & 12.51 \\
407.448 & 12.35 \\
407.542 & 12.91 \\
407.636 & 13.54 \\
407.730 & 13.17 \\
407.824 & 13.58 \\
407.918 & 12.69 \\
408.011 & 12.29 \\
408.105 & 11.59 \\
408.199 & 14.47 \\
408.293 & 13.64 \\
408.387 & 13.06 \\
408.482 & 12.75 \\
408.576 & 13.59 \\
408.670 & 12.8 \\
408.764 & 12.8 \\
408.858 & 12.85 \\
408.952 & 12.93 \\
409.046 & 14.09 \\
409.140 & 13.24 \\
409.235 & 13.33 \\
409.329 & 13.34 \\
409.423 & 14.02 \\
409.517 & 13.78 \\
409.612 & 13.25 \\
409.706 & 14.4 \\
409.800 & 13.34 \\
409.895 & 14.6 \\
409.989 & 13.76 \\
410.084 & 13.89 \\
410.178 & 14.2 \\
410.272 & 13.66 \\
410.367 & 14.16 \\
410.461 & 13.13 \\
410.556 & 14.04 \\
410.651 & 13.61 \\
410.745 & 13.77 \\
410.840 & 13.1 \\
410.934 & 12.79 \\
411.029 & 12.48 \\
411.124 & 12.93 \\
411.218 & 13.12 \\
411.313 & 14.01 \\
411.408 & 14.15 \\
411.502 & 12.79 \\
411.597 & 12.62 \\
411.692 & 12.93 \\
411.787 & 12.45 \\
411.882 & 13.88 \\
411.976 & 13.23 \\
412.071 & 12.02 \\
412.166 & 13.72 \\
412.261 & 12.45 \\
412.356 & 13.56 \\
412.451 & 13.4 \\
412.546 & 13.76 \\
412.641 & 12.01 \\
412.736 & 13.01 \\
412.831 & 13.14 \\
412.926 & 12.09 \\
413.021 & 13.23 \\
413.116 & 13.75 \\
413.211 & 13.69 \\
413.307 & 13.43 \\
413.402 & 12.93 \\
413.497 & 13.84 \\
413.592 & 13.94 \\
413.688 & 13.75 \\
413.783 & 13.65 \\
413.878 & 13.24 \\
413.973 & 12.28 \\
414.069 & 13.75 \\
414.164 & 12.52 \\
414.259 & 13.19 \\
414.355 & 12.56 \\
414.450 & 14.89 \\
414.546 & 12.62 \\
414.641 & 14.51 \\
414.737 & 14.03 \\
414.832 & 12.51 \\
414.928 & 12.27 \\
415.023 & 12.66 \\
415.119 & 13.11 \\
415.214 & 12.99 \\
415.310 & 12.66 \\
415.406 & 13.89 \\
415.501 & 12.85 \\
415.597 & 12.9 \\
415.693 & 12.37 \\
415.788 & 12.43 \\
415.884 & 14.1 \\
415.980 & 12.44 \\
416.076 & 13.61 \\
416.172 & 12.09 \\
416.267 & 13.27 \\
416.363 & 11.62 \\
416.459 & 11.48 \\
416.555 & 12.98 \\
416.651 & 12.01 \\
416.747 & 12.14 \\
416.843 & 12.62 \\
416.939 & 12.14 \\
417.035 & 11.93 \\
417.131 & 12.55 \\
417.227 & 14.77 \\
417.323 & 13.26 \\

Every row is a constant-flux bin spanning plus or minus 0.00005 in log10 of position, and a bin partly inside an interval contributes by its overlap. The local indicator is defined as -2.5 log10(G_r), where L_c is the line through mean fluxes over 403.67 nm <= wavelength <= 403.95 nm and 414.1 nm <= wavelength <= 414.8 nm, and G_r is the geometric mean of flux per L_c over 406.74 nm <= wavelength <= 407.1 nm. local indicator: -0.02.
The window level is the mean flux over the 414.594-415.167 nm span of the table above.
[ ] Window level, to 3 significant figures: 13.2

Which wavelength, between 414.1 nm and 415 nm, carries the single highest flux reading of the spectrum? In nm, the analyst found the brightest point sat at 414.450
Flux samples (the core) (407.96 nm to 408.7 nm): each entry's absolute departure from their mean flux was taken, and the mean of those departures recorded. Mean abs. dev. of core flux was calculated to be 0.67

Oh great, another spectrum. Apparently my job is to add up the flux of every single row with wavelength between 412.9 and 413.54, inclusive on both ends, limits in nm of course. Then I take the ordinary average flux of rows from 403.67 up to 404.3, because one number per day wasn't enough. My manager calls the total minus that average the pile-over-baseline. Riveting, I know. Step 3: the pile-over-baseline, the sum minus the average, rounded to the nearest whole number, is 80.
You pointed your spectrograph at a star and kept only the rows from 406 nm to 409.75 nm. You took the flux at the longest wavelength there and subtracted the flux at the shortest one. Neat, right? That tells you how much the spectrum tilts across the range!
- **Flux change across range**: 2.0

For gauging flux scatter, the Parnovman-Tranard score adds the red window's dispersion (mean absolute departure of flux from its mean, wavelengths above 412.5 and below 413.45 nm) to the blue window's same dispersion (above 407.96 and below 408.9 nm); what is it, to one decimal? 1.0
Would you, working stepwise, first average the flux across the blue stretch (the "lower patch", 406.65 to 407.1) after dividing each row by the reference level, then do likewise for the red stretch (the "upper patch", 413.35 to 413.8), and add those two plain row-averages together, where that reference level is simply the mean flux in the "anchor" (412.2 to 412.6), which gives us 1.99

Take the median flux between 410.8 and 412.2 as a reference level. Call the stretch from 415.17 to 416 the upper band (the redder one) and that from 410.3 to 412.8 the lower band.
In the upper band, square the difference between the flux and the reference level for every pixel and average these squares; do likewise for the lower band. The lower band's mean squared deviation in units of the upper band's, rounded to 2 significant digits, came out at 1.3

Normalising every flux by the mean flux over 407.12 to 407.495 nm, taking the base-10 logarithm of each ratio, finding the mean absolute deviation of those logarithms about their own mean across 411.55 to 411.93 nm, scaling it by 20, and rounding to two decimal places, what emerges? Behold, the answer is 0.30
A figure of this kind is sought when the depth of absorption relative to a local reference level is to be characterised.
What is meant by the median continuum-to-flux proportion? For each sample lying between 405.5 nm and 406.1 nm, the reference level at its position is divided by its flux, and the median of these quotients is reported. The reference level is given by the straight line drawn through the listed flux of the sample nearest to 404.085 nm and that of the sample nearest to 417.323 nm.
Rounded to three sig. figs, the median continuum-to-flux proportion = 1.06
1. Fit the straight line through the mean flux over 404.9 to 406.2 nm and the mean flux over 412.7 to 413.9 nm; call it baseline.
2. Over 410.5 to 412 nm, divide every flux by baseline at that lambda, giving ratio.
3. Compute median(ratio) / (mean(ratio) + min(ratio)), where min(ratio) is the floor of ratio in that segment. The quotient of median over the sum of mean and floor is 0.5119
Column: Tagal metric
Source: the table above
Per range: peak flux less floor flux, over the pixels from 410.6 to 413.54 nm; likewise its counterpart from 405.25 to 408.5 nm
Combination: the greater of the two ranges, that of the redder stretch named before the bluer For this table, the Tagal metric 3.0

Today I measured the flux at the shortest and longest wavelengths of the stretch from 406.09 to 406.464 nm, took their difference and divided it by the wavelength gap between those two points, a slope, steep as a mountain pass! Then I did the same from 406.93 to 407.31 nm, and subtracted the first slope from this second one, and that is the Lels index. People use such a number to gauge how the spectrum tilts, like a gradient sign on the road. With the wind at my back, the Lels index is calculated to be 3.8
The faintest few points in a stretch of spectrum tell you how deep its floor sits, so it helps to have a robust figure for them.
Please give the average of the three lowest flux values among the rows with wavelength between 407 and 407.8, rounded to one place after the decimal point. 12.6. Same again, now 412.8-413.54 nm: 12.7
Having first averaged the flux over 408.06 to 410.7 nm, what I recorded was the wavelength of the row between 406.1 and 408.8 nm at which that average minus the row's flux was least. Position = 408.199 nm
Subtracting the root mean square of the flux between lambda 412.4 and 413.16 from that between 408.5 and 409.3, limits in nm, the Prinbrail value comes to 0.15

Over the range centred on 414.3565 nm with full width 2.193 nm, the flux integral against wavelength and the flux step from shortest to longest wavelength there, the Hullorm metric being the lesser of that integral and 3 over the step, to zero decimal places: 7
